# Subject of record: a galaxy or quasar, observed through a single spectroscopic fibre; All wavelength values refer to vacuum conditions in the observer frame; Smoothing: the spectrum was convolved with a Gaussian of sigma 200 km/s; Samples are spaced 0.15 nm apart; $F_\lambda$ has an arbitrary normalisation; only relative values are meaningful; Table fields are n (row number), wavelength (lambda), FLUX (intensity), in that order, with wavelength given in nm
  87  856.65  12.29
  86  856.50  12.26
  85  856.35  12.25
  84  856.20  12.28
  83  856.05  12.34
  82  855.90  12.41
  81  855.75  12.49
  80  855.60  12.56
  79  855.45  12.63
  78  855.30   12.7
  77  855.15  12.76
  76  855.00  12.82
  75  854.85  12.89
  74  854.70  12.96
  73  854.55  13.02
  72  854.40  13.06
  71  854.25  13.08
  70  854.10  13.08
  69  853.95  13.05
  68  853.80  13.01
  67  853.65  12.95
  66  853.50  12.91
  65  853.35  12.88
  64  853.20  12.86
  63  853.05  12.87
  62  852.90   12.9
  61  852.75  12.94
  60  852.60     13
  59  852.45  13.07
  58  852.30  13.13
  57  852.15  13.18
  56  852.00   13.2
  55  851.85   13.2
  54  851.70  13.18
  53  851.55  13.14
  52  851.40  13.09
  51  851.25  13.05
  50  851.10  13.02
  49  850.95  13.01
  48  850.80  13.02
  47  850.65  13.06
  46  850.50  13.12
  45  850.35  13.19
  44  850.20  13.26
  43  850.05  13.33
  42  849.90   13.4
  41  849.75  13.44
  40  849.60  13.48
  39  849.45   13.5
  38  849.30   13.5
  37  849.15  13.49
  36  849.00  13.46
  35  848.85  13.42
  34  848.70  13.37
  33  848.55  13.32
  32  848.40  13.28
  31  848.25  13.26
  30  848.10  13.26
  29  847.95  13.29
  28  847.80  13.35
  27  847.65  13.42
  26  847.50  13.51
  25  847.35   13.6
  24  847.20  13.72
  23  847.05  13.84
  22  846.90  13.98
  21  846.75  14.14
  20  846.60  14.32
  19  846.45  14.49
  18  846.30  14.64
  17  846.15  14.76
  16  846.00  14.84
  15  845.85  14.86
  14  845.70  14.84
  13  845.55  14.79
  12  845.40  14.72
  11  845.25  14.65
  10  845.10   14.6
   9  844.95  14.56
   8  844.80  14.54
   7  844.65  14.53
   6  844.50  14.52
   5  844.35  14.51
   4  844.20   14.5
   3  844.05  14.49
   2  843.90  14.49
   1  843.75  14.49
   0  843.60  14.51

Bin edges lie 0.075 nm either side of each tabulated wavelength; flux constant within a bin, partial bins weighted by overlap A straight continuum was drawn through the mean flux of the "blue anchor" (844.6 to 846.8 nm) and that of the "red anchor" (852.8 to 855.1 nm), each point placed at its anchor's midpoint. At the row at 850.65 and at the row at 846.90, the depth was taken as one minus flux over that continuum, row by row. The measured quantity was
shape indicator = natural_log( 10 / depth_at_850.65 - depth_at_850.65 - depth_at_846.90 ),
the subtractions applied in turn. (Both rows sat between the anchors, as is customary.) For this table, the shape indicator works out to 5.49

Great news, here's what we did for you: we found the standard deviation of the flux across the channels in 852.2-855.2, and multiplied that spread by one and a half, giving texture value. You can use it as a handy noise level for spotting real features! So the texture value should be 0.15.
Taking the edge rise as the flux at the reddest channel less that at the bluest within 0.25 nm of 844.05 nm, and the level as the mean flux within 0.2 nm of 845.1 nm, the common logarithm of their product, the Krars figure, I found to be -0.84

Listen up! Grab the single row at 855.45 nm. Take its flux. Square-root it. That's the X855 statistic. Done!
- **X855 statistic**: 3.55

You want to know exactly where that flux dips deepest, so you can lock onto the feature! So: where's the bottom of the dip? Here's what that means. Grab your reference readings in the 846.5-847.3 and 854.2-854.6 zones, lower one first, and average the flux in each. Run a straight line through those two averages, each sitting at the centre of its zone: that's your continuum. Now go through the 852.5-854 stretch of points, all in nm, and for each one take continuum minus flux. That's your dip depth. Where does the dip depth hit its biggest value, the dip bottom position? 853.05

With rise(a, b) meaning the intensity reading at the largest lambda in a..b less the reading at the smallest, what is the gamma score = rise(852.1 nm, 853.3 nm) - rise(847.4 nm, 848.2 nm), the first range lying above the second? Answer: -0.07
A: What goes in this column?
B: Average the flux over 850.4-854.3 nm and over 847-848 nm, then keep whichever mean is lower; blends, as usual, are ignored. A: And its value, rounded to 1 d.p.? 13.0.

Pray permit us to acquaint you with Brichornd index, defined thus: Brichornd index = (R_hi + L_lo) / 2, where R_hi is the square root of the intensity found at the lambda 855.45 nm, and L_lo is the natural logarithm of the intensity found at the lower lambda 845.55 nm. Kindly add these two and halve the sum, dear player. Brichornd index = 3.12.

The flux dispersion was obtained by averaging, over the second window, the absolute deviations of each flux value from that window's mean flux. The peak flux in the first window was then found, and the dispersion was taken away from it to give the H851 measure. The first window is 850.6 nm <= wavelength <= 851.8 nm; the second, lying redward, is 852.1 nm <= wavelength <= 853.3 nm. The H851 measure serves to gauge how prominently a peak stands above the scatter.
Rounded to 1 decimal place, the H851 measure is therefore 13.1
